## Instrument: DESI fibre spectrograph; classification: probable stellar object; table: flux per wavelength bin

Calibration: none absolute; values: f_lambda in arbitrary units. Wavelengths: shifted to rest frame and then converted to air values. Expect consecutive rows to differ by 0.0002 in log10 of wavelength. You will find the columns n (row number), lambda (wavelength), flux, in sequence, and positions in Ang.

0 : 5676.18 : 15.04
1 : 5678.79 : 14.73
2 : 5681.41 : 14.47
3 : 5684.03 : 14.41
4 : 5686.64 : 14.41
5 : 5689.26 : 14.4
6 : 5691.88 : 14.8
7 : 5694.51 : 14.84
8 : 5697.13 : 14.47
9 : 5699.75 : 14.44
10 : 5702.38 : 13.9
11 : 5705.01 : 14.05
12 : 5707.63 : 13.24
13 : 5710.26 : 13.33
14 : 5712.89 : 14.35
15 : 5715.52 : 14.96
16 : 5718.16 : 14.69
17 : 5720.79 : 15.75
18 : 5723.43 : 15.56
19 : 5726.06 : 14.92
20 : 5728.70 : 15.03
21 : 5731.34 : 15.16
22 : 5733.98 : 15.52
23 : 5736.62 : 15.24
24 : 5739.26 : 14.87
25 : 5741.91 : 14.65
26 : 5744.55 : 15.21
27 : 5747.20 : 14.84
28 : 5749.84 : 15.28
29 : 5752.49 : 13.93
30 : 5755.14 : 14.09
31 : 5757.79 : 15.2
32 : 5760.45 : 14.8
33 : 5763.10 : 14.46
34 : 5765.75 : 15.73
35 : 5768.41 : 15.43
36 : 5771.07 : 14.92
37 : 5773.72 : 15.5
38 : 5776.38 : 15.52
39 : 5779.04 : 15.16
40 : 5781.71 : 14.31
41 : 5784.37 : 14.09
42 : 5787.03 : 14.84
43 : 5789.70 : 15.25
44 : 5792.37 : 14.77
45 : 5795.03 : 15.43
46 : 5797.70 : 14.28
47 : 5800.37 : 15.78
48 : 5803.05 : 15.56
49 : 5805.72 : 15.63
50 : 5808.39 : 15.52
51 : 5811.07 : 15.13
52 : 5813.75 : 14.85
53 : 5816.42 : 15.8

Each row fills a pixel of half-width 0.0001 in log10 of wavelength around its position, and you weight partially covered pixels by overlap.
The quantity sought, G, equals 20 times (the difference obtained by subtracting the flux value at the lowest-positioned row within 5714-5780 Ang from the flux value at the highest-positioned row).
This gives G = 4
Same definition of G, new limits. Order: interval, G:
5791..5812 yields 7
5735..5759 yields -1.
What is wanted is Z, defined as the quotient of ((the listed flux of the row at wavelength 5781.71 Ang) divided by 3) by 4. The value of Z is 1.19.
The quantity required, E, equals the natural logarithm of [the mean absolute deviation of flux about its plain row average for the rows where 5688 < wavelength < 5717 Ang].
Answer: -0.8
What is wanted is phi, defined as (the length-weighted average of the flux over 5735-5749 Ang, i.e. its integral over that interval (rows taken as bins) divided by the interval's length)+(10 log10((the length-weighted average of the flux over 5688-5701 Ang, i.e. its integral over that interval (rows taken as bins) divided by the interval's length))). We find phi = 26.6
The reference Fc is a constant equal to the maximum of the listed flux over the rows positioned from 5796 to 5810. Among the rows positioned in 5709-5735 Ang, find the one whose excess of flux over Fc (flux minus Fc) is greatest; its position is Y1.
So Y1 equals 5720.79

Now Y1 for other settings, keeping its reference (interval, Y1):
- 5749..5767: 5765.75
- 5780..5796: 5795.03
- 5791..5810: 5800.37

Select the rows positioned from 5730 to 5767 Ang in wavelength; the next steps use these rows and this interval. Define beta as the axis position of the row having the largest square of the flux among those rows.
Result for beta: 5765.75 Ang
